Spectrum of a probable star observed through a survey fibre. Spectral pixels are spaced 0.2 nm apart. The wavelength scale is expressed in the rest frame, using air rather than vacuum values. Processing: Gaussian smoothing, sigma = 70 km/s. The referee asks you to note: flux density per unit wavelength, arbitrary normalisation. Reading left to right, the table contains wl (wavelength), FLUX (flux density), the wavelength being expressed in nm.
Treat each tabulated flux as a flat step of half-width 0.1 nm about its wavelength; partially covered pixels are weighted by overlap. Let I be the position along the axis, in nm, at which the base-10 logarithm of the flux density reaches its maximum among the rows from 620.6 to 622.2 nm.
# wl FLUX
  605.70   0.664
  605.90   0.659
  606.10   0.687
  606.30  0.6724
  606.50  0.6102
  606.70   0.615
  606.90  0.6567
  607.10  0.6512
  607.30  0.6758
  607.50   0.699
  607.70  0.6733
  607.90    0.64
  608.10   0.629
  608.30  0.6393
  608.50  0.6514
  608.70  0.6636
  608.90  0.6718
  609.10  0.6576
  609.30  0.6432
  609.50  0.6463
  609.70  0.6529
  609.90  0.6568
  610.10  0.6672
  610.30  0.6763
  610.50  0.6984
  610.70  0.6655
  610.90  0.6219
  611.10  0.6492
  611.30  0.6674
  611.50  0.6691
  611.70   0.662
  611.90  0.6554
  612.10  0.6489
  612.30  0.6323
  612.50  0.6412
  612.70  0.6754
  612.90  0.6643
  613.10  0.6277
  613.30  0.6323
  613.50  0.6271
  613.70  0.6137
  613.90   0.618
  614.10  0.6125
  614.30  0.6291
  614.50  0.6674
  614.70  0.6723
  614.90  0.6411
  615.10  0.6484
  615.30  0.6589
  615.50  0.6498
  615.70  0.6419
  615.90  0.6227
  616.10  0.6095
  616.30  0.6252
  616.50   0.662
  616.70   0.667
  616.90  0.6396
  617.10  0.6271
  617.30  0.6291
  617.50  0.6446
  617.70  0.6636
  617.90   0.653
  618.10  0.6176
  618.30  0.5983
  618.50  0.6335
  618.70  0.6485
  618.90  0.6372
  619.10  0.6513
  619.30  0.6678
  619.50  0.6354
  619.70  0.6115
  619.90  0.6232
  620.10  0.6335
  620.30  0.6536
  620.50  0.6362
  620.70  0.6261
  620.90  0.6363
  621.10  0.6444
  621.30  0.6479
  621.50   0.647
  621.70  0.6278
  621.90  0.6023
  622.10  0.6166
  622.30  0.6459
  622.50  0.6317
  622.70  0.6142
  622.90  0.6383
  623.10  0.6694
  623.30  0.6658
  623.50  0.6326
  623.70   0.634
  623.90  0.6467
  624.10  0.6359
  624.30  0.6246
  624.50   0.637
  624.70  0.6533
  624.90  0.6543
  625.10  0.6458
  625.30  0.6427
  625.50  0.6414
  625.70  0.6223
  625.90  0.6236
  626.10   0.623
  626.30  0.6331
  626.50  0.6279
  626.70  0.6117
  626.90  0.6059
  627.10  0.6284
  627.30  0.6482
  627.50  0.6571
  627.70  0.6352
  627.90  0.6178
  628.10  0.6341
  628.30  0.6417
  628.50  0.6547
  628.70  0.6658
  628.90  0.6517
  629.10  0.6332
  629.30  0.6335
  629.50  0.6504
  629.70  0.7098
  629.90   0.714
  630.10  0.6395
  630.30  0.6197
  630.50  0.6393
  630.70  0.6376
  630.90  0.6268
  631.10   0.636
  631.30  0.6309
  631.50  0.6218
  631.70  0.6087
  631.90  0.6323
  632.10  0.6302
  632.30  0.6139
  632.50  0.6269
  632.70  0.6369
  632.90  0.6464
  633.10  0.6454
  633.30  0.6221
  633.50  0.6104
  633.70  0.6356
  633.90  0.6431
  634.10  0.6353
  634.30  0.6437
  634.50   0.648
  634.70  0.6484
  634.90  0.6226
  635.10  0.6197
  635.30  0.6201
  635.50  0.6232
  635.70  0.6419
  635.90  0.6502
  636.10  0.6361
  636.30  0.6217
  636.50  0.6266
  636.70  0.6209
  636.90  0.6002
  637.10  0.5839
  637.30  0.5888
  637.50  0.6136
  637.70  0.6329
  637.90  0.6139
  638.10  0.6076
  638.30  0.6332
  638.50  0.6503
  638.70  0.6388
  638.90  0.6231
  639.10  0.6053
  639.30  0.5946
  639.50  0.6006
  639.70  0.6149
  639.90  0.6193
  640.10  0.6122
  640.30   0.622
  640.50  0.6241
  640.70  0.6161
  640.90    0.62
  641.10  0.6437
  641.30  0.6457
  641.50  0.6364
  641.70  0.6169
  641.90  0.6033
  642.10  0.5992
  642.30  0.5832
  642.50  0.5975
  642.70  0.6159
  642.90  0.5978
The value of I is 621.30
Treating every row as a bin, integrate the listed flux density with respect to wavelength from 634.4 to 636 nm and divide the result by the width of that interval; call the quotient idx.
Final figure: 0.634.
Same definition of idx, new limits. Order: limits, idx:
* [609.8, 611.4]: 0.663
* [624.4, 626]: 0.640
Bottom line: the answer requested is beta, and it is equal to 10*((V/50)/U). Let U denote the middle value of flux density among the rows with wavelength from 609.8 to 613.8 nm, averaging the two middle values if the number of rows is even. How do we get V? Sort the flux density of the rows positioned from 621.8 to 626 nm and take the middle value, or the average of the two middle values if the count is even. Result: 0.194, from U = 0.656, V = 0.637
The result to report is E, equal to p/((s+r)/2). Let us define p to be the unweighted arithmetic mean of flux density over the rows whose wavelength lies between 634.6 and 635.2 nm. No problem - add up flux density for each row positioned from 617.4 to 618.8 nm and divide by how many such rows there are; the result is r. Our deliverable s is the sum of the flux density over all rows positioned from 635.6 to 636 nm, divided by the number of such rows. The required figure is 0.98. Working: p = 0.63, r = 0.637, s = 0.646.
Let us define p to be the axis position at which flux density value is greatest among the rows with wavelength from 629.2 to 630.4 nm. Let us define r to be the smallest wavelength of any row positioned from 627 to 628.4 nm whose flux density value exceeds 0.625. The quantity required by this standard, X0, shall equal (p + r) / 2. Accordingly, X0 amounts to 628.50 nm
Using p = 629.90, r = 627.10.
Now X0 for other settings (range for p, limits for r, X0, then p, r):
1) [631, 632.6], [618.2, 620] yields 624.80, 631.10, 618.50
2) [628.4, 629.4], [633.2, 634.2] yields 631.20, 628.70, 633.70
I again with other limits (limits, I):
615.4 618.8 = 616.70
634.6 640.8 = 638.50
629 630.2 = 629.90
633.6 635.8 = 634.70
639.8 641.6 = 641.30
